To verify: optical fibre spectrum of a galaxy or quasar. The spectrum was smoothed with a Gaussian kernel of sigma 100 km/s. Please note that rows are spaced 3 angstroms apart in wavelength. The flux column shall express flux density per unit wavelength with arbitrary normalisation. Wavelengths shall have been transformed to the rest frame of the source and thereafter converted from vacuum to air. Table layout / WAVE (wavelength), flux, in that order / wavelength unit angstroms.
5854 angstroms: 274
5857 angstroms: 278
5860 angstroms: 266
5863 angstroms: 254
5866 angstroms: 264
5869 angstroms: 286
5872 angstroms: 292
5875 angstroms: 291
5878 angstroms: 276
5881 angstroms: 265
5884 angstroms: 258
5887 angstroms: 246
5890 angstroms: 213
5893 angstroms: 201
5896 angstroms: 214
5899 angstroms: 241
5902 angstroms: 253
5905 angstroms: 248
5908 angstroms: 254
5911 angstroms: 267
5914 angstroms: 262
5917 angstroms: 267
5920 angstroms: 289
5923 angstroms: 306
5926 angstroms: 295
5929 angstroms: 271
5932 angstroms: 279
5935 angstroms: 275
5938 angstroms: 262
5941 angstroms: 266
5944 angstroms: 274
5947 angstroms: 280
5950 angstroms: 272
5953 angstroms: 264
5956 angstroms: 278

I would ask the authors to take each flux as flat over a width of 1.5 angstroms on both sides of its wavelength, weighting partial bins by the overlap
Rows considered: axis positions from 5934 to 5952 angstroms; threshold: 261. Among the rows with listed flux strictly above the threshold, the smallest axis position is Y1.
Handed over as 5935 angstroms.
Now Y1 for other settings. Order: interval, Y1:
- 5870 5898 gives 5872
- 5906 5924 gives 5911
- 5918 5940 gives 5920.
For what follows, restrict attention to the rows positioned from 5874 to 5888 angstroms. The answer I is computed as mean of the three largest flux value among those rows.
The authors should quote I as 277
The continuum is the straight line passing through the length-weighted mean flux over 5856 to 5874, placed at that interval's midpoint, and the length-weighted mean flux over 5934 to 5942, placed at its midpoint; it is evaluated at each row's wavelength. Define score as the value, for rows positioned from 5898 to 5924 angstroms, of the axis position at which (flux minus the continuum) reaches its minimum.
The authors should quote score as 5899 angstroms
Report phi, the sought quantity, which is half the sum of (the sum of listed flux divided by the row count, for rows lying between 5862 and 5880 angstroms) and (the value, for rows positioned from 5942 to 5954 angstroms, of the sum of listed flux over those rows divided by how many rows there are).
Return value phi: 275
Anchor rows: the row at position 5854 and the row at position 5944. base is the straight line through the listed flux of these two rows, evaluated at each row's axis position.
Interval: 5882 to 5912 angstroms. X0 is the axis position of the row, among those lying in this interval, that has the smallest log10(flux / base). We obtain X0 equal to 5893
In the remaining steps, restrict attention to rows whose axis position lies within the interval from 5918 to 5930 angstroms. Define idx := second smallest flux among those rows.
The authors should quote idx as 289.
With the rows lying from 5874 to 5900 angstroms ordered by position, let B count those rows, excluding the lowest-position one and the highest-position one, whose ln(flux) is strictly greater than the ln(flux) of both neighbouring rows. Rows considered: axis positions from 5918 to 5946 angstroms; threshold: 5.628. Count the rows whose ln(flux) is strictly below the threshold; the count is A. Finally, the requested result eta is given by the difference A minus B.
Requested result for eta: 5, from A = 5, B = 0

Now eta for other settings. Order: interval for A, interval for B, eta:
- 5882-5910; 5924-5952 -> 7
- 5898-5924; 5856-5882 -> 6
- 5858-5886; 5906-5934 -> 4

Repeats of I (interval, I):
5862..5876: 290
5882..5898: 239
